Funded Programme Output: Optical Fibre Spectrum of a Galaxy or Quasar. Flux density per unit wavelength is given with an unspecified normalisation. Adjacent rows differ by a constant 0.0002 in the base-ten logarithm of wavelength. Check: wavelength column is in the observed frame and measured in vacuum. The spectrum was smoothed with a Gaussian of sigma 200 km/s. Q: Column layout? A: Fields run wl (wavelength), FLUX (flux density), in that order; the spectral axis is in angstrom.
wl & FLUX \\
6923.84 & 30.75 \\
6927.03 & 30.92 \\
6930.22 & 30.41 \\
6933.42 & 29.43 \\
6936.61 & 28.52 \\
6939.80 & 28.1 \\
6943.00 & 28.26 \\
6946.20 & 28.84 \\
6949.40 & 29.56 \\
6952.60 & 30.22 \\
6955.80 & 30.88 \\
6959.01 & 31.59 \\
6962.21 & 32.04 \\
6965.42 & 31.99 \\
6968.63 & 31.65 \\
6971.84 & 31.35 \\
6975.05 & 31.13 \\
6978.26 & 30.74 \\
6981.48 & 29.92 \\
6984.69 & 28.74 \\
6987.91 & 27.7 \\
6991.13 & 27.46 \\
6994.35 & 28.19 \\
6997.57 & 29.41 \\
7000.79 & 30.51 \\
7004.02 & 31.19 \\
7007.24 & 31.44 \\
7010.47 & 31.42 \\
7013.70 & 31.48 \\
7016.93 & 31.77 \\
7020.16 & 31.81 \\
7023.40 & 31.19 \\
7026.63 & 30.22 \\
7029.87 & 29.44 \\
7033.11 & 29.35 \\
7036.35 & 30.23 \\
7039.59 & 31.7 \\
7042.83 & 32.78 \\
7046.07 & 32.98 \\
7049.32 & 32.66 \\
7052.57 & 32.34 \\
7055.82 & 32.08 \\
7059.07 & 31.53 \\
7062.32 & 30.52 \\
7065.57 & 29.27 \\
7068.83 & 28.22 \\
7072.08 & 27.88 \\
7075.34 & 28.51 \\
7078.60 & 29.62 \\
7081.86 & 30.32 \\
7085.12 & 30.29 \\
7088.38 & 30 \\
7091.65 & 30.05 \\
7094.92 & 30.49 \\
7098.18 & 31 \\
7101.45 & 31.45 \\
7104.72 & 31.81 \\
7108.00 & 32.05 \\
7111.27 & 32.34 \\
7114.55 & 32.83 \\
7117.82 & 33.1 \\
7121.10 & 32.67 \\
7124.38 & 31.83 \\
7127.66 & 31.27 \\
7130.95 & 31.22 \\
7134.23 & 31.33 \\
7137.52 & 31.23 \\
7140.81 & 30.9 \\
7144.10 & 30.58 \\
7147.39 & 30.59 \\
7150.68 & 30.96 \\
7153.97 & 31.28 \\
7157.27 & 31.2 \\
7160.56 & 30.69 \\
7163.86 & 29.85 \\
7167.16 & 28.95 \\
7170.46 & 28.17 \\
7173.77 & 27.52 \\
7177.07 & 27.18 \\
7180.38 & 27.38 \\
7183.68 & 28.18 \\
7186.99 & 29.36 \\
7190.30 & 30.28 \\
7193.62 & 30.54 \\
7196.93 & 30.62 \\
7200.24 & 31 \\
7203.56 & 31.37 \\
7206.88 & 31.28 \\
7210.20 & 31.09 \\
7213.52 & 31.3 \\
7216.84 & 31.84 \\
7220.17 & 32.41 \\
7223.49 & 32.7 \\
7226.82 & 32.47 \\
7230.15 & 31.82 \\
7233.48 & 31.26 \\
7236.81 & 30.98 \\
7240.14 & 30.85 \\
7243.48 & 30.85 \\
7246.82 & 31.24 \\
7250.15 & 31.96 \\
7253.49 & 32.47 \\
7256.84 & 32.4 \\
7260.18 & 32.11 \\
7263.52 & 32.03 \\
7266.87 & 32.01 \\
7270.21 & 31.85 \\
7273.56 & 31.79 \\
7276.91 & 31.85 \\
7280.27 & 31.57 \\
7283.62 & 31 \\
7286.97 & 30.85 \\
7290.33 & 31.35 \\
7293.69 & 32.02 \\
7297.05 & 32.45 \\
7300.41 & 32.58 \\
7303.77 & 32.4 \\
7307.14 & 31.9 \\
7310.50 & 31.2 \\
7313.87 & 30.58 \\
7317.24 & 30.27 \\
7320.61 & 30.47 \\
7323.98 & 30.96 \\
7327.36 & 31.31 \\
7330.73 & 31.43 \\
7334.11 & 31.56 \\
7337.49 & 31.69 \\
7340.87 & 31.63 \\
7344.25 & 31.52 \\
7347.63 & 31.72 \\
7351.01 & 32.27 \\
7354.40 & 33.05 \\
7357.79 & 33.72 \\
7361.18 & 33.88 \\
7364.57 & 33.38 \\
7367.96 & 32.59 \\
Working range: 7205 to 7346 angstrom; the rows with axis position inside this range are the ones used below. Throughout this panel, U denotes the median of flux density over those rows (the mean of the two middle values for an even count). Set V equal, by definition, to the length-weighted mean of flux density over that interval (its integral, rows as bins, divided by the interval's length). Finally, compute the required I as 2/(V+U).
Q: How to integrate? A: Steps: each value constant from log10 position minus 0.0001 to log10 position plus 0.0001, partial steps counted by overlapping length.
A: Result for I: 0.0316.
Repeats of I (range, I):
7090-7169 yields 0.0320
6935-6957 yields 0.0345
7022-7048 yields 0.0324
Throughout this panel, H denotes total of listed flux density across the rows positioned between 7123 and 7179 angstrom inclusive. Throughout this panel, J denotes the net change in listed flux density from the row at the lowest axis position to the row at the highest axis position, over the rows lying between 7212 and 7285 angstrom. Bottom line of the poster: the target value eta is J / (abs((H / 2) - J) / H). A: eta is -0.6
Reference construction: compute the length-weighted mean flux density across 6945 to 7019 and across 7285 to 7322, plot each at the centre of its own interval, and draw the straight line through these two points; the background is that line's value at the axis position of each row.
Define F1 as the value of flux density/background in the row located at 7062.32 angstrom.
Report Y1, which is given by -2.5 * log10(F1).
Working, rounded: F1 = 0.99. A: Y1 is 0.01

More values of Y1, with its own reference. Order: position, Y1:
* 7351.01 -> -0.02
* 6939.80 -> 0.08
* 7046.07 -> -0.08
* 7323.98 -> 0.02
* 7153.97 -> -0.01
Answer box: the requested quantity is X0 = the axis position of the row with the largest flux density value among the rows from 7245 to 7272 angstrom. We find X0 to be 7253.49 angstrom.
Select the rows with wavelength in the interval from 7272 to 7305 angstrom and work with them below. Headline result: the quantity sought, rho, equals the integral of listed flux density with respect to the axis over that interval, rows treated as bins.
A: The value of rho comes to 1049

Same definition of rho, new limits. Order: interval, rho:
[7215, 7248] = 1044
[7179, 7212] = 995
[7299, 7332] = 1033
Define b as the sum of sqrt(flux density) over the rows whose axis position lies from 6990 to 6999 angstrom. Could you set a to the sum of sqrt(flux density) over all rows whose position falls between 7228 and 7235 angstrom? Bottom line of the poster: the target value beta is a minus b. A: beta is -5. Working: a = 11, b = 16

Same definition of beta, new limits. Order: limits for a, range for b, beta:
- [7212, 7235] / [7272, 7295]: 0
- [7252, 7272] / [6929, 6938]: 18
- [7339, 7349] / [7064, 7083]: -15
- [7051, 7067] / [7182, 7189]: 17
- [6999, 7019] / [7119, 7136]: 5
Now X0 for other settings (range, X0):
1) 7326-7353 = 7351.01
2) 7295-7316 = 7300.41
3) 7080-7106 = 7104.72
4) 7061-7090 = 7062.32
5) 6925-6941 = 6927.03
